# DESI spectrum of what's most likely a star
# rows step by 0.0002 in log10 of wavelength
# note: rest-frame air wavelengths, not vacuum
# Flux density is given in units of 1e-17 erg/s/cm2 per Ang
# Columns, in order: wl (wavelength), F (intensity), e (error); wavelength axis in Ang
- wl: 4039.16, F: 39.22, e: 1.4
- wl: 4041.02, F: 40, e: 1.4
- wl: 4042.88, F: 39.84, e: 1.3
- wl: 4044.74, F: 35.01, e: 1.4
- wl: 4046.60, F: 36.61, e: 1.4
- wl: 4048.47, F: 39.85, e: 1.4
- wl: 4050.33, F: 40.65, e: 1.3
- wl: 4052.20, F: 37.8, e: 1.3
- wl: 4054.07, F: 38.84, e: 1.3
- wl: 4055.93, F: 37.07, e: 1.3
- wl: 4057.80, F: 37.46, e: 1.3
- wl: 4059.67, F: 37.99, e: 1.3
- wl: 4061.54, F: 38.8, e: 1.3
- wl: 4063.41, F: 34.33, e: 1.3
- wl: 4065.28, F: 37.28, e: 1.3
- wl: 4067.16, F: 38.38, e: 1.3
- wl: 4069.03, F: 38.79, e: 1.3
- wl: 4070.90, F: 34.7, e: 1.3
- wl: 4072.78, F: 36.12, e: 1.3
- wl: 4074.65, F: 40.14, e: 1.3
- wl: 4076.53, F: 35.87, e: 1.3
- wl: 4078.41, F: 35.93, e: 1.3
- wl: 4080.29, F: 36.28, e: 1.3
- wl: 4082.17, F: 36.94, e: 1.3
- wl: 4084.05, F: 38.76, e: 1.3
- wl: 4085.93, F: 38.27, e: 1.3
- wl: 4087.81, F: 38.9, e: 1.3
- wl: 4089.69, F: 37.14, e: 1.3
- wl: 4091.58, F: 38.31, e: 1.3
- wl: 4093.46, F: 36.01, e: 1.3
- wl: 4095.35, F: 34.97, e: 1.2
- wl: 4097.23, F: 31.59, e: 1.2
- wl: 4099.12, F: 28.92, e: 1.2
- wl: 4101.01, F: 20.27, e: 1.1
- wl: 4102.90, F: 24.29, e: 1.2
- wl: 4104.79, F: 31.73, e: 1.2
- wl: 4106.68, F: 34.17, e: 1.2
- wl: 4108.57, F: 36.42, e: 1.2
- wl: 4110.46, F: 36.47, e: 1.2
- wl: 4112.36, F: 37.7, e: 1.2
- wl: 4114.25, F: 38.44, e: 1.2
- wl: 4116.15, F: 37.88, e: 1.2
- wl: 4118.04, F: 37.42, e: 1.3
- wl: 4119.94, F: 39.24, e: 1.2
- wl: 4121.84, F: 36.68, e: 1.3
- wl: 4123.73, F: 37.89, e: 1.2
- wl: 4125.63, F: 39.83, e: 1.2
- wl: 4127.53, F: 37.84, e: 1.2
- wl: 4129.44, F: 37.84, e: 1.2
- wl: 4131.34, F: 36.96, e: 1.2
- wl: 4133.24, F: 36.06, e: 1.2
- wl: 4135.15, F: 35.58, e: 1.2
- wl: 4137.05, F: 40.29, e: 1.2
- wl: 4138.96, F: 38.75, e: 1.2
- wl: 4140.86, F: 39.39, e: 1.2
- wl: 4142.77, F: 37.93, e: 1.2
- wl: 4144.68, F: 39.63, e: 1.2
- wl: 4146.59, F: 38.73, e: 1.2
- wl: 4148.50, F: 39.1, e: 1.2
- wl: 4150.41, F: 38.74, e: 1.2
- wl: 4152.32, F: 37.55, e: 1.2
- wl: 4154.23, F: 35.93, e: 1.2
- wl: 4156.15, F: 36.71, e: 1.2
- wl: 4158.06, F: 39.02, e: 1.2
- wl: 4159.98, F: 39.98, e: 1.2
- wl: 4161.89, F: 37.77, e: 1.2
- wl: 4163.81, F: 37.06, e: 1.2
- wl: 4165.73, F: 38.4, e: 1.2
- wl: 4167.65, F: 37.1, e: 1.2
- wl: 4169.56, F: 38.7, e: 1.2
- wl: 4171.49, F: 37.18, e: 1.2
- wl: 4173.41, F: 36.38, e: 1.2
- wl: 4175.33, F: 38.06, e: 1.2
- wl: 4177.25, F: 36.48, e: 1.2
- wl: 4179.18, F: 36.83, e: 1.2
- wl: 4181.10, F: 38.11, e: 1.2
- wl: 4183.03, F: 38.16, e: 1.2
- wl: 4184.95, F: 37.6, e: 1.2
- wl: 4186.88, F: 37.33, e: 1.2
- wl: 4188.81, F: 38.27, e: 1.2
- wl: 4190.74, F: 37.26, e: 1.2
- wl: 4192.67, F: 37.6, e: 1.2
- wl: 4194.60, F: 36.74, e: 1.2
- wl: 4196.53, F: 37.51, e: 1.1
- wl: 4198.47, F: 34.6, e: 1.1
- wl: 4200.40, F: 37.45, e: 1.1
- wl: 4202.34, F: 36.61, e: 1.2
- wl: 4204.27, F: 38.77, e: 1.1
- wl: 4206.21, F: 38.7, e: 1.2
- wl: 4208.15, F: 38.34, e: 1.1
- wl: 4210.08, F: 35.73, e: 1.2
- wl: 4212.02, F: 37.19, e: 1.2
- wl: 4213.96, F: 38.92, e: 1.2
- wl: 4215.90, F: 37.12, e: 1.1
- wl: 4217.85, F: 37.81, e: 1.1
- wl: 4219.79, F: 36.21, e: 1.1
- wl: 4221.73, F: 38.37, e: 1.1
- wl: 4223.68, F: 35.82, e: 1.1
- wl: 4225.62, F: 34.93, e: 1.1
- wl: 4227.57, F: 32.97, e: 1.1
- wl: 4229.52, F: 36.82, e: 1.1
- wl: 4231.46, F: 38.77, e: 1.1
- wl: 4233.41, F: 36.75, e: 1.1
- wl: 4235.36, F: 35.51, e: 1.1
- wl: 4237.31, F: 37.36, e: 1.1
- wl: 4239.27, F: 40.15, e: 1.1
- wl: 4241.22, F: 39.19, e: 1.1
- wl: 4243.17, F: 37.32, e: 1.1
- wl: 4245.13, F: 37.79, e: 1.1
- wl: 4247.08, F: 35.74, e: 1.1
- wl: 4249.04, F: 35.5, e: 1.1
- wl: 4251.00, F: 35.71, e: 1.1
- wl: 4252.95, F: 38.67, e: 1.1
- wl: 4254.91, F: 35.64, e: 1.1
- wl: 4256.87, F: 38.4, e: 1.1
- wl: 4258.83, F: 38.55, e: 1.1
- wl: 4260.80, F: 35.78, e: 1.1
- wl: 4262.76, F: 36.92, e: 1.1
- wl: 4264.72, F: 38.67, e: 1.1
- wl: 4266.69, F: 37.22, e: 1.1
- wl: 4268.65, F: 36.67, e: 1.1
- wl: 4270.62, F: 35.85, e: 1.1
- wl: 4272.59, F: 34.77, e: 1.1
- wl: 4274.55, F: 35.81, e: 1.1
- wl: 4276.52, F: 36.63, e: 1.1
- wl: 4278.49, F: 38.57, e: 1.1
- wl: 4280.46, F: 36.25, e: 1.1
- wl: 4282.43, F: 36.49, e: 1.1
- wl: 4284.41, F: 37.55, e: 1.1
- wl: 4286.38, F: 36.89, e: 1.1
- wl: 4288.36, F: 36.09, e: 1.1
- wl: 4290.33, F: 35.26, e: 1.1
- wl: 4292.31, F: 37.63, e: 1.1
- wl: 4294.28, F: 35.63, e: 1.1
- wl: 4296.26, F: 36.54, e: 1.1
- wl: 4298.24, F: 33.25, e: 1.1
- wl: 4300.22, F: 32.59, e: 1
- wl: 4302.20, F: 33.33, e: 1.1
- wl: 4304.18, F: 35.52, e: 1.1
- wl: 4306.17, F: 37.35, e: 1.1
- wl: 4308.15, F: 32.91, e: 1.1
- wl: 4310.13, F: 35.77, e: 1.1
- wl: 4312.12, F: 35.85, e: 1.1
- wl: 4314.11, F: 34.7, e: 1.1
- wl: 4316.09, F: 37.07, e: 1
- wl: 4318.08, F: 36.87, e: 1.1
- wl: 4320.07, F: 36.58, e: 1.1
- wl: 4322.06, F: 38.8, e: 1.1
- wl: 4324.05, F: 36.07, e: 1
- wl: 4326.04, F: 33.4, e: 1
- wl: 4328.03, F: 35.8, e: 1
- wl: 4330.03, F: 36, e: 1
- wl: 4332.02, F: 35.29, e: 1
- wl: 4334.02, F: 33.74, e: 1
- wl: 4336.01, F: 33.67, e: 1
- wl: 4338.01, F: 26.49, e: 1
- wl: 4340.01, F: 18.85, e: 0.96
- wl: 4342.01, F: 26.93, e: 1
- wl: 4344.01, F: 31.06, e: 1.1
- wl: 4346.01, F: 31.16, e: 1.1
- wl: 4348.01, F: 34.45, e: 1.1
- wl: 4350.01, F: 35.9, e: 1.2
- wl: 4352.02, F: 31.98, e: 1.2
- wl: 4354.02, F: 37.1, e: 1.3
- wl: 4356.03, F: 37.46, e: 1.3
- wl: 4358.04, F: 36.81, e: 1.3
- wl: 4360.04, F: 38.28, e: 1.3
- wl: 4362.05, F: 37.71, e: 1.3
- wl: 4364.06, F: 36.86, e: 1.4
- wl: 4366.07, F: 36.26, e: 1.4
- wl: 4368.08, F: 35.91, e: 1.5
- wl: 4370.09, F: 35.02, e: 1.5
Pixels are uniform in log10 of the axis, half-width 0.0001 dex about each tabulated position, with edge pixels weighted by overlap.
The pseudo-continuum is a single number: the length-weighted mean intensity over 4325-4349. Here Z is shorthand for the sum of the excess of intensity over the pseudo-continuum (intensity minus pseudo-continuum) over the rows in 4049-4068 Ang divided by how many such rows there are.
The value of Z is 6.4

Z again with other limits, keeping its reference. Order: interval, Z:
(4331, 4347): -1.8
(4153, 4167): 6.4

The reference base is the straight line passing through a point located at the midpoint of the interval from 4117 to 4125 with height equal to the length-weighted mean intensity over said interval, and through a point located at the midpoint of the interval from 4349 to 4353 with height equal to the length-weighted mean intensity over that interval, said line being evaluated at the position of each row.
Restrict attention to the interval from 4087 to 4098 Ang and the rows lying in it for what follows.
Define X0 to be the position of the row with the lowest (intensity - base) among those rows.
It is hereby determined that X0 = 4097.23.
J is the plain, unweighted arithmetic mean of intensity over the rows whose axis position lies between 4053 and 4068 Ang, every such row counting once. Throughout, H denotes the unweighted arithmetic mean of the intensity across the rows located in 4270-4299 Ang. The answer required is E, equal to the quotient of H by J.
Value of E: 0.97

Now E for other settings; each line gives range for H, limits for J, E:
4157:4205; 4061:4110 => 1.07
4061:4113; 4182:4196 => 0.94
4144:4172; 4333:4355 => 1.23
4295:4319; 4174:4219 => 0.94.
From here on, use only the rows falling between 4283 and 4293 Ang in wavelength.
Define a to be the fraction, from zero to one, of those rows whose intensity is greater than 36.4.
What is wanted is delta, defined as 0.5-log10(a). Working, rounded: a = 0.60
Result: 0.72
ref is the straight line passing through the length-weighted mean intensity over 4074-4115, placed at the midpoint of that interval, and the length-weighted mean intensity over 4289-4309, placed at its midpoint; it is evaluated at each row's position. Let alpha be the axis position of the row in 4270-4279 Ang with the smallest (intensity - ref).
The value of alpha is 4272.59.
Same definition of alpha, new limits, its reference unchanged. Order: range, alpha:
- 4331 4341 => 4340.01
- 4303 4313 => 4308.15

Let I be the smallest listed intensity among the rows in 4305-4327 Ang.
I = 32.91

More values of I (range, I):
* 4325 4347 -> 18.85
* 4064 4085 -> 34.7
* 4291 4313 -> 32.59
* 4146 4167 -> 35.93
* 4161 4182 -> 36.38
